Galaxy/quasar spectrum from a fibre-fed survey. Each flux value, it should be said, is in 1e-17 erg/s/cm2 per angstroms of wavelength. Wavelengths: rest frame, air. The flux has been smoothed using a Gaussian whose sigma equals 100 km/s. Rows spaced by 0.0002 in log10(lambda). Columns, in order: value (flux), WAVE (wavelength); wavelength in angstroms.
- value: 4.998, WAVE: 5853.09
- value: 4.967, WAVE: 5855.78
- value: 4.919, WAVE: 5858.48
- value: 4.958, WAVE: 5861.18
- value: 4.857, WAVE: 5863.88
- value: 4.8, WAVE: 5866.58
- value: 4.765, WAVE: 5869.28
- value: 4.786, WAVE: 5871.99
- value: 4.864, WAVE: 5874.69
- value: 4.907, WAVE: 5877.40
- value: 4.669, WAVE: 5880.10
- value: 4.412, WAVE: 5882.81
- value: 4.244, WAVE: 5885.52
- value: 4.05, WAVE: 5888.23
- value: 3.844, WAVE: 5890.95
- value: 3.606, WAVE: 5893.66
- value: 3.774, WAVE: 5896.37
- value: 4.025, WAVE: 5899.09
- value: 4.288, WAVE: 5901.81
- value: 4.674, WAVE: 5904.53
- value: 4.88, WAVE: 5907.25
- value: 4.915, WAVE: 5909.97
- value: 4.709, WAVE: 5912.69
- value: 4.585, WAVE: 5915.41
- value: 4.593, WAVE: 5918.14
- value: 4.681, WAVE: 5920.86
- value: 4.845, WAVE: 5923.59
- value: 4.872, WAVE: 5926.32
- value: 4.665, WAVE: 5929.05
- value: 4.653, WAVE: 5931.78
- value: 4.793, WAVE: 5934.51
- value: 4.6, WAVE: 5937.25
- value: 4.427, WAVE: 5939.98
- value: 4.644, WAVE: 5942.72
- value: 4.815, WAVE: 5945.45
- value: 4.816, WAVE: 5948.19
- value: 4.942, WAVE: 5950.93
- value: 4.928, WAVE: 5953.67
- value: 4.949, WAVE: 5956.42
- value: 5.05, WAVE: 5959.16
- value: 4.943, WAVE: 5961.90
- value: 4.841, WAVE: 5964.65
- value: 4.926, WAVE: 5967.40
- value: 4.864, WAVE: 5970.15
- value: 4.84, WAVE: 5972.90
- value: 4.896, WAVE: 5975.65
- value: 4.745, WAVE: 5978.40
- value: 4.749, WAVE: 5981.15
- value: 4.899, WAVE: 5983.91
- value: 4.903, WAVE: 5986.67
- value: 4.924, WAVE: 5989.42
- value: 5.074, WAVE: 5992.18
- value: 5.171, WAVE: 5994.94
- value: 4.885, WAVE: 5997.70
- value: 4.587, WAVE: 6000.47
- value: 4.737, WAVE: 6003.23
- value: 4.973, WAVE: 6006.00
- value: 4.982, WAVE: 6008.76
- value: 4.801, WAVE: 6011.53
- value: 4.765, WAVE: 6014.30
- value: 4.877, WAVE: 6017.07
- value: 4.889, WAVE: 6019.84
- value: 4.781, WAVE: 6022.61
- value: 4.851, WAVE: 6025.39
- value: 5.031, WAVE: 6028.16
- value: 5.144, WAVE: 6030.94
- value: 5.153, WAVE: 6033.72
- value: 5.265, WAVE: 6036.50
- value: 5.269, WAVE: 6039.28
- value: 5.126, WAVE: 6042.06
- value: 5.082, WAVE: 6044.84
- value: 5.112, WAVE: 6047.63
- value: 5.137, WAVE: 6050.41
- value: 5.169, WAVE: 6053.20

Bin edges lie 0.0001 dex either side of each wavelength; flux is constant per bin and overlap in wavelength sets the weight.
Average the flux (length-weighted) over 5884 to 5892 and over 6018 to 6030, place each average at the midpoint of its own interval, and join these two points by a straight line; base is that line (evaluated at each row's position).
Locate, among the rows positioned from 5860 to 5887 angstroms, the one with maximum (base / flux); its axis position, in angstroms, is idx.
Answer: 5885.52 angstroms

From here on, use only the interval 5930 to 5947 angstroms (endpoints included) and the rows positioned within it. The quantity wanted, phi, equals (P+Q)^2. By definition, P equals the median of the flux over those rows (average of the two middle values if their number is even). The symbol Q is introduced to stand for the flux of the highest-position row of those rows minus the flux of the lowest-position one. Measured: 23.1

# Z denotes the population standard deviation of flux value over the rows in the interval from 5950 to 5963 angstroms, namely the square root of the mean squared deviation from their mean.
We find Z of 0.04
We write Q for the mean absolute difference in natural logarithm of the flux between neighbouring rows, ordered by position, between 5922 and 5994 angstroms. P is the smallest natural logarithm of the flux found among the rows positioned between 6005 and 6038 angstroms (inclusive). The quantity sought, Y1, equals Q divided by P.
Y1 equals 0.012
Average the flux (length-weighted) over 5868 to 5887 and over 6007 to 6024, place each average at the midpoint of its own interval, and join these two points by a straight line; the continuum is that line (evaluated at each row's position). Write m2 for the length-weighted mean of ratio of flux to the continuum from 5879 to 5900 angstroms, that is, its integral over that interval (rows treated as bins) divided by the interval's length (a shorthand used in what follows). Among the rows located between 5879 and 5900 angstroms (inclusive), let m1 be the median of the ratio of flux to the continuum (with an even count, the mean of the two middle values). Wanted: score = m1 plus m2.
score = 1.733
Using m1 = 0.86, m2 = 0.87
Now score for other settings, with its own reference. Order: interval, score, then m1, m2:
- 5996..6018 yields 1.995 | 1.00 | 1.00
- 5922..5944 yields 1.973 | 0.98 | 0.99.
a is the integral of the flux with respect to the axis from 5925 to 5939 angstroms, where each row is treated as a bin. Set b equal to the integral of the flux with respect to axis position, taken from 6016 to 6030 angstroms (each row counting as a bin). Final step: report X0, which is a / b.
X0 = 0.96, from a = 65.9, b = 68.5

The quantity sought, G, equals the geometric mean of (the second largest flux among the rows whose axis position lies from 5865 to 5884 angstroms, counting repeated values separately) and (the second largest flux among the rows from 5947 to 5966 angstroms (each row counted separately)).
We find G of 4.91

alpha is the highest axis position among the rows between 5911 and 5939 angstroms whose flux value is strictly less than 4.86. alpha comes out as 5937.25 angstroms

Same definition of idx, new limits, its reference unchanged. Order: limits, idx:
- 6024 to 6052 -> 6025.39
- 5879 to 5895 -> 5893.66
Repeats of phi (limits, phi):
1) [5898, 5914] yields 28.9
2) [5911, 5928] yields 23.6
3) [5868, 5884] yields 19.6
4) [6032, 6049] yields 26.0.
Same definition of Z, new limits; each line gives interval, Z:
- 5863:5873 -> 0.03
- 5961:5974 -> 0.04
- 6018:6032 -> 0.13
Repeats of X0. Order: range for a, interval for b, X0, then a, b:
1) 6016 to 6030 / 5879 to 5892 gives 1.24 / 68.5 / 55.1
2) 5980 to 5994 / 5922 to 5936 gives 1.03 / 68.9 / 66.6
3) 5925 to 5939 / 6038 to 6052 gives 0.92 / 65.9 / 72.0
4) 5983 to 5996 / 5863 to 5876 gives 1.04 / 64.9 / 62.6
